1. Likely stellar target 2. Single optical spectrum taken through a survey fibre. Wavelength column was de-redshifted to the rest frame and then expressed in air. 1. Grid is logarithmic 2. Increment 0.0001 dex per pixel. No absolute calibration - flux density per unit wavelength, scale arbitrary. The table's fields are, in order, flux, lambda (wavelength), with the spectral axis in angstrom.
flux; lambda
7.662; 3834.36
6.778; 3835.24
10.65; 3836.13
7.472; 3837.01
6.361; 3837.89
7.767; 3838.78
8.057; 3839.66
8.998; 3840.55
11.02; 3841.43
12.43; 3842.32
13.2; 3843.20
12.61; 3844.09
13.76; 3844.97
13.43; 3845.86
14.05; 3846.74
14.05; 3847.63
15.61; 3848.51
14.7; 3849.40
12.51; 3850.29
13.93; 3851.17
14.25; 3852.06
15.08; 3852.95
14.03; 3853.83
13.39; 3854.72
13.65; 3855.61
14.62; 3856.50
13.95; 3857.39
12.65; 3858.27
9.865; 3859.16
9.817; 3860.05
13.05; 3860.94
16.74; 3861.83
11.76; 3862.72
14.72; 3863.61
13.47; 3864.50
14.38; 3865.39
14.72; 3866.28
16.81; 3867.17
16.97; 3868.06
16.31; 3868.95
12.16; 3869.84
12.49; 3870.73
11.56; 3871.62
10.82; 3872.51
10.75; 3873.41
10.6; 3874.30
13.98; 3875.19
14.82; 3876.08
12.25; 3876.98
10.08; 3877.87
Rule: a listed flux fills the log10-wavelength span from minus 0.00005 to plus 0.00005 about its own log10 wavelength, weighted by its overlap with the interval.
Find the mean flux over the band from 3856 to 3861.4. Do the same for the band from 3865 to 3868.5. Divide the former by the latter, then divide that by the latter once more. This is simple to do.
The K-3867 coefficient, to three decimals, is 0.050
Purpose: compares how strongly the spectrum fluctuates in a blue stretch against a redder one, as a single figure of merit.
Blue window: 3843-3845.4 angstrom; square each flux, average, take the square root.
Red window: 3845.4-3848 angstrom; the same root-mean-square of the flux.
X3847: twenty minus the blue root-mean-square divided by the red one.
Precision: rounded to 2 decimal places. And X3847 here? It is 19.05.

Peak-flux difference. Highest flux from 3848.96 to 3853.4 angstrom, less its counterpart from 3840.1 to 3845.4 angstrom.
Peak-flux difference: 1.3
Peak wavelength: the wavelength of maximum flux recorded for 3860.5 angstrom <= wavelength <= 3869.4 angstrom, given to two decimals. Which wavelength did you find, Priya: 3868.06 angstrom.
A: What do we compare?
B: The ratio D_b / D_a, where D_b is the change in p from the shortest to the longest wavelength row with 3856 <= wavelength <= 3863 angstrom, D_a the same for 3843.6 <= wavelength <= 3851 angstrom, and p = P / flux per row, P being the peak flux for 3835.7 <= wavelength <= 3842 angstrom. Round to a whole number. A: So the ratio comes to 26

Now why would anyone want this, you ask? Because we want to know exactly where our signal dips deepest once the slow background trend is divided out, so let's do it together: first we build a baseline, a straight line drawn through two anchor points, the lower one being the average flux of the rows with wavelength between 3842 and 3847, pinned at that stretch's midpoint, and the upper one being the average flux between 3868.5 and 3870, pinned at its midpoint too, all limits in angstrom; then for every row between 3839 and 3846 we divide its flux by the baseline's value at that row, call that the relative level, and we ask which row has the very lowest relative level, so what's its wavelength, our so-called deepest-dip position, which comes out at 3839.66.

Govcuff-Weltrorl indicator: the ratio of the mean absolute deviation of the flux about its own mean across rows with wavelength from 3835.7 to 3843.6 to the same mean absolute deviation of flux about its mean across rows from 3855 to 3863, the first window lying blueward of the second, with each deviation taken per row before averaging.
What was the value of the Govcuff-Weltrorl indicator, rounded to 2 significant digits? 1.2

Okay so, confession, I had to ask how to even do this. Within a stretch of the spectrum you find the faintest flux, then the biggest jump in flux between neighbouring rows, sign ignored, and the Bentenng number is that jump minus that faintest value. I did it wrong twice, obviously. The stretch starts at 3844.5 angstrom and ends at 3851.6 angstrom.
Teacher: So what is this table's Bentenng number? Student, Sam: -10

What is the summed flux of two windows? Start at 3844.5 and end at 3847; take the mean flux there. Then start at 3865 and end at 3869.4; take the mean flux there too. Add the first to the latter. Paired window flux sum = 29.6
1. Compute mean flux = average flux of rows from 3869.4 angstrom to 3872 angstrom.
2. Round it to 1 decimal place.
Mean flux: 12.1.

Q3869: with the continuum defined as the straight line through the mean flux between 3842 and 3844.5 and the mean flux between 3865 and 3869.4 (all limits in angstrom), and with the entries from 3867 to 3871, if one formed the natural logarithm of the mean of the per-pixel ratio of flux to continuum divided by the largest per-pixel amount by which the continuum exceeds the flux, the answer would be -1.5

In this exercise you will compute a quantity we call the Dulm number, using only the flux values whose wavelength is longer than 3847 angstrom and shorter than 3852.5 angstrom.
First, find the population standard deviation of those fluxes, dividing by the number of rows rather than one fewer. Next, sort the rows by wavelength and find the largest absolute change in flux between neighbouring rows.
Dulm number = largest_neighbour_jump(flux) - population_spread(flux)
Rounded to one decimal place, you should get 1.3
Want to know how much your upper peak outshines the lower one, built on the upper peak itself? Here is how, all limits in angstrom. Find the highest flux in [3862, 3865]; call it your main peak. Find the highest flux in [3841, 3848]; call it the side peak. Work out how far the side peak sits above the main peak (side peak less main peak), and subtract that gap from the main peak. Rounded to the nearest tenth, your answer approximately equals 15.4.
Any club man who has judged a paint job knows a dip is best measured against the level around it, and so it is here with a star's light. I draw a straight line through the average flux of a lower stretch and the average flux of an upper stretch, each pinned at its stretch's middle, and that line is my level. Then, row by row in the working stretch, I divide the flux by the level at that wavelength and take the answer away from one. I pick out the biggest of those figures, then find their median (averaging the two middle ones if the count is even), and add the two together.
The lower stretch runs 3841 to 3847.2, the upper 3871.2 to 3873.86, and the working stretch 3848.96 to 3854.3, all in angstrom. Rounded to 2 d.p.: -0.15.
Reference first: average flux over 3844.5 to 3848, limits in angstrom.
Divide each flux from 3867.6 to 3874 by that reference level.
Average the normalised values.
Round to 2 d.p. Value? 0.94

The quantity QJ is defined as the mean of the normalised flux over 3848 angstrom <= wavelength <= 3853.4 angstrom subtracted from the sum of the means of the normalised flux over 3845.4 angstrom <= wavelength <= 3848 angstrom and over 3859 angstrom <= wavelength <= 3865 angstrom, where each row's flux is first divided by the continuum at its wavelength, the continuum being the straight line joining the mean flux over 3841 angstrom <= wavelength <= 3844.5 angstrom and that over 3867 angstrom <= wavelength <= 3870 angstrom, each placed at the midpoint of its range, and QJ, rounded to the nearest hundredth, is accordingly 0.87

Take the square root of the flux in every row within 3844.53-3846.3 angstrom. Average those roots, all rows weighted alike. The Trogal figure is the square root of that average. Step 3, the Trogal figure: 1.92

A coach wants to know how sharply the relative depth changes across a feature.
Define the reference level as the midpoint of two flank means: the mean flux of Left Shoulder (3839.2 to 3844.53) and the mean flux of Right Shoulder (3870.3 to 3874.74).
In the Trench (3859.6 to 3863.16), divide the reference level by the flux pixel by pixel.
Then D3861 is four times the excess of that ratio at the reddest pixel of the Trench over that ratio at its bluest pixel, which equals -0.75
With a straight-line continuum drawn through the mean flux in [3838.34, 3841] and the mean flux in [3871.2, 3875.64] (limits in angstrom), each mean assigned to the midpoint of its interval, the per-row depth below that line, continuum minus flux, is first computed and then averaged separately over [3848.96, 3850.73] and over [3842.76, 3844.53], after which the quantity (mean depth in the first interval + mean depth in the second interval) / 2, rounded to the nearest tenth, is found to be -4.3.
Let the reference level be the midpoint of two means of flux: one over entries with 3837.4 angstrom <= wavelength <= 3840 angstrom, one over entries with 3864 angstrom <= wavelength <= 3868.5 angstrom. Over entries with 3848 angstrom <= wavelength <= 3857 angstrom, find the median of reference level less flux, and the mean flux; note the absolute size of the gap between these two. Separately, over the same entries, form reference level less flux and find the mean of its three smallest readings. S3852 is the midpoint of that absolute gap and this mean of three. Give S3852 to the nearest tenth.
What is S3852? 6.6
